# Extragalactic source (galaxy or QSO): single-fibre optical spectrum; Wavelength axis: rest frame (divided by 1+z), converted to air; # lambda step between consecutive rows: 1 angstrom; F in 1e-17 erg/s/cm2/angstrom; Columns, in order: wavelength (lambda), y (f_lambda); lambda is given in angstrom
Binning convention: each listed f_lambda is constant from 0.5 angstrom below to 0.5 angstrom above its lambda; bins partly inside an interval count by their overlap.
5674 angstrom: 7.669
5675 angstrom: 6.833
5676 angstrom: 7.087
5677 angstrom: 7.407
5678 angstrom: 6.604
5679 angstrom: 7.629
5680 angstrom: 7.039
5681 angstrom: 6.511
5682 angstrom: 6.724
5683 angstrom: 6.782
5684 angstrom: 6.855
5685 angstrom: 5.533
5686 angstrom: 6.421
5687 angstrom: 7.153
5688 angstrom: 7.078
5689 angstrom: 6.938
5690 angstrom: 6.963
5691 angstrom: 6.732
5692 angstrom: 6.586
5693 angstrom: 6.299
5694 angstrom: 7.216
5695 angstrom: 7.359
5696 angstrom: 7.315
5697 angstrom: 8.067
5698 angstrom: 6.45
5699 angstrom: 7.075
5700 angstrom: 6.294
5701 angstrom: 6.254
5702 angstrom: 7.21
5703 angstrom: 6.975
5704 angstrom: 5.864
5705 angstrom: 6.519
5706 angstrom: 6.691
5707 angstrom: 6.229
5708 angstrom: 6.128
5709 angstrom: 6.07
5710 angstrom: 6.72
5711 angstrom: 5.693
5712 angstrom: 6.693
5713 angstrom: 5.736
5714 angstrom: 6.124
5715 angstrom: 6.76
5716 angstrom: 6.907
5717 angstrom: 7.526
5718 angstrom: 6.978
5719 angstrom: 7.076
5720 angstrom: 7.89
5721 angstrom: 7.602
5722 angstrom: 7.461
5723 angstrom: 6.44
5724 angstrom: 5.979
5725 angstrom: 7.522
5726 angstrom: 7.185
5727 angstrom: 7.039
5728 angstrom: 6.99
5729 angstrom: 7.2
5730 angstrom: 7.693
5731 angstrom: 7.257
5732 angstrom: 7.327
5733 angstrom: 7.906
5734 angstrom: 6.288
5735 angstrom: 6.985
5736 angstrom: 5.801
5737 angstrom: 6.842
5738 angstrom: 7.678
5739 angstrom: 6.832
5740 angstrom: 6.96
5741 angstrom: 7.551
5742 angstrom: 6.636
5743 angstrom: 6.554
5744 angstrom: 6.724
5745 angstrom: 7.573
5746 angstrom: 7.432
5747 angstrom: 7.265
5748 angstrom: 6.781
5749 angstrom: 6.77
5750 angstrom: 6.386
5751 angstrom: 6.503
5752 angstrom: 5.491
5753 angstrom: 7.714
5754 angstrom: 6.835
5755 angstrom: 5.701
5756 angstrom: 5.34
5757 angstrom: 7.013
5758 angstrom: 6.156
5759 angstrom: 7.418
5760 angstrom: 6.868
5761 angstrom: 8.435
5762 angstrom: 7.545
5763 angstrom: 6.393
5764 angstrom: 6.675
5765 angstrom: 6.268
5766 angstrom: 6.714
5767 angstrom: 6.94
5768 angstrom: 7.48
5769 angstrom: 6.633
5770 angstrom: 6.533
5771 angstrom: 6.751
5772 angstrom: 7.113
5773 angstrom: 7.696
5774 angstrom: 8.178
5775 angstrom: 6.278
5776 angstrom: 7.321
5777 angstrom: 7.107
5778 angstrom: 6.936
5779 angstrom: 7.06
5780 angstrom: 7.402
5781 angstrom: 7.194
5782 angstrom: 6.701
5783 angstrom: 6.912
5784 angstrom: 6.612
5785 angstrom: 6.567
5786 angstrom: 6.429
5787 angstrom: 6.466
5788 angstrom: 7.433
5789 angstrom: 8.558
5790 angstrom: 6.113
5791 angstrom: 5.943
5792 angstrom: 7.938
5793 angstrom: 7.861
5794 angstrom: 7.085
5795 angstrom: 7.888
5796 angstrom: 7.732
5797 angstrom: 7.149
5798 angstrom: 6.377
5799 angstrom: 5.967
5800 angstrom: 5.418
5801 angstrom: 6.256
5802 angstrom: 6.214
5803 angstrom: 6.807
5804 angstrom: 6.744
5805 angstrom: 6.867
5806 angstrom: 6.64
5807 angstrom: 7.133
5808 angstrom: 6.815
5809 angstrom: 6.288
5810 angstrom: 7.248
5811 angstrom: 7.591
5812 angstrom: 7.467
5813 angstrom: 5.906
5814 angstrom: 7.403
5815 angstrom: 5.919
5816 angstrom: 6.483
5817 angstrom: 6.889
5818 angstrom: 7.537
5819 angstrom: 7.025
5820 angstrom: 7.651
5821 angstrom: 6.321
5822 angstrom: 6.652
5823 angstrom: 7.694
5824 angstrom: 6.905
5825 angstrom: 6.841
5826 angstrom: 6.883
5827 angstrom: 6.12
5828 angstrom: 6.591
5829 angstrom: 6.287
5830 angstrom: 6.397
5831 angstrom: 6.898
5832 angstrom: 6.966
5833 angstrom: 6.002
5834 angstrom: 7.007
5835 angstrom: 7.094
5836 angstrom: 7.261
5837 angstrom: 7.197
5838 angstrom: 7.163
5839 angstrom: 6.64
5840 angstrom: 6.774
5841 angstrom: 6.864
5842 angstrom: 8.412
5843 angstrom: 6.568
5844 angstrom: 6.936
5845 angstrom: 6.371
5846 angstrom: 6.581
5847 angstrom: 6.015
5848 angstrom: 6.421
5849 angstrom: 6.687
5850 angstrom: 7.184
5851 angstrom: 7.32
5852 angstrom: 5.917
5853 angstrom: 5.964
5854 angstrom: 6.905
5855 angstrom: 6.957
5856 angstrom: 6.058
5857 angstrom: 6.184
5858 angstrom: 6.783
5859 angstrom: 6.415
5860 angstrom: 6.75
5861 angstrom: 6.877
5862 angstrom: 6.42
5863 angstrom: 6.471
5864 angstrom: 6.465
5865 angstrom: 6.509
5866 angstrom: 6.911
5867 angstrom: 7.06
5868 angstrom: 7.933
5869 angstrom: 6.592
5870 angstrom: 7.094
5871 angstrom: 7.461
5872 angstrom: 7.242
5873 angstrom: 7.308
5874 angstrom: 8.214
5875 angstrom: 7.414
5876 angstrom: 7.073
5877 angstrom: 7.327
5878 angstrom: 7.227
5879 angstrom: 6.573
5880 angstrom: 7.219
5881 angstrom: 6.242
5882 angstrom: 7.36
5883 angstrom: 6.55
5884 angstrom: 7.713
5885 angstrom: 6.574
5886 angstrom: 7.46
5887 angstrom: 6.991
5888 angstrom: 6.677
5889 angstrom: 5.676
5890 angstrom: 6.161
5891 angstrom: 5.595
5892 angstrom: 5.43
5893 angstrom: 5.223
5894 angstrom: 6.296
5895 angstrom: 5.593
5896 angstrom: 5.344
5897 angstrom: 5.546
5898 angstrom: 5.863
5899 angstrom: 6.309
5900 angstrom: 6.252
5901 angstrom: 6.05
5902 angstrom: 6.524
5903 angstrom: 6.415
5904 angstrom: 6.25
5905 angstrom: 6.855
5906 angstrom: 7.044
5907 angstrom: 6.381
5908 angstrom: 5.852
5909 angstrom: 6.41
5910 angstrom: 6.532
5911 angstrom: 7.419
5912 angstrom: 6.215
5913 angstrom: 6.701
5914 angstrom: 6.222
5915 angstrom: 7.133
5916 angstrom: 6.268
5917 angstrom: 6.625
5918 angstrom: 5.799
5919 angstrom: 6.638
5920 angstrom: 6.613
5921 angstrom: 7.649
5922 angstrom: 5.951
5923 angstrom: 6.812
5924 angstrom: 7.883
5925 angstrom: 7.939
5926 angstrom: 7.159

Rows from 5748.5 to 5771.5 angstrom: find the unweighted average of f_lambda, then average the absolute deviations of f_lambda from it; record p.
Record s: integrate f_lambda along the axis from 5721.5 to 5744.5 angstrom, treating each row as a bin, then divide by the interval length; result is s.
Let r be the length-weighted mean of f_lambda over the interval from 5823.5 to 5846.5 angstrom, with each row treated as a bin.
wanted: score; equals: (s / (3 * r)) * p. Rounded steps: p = 0.51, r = 6.82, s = 6.99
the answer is 0.174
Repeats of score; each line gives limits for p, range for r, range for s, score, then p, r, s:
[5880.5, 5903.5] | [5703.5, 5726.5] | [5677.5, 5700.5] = 0.180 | 0.53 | 6.69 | 6.85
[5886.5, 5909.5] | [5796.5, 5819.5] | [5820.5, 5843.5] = 0.149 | 0.44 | 6.70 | 6.85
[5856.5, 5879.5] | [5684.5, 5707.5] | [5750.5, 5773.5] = 0.137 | 0.41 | 6.75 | 6.79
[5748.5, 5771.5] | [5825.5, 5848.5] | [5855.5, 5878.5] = 0.174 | 0.51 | 6.76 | 6.95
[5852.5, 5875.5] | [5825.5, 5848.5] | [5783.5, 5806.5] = 0.145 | 0.43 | 6.76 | 6.83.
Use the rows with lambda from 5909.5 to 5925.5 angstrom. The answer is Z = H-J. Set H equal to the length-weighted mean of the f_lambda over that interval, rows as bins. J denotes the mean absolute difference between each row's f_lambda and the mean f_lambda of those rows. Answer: 6.25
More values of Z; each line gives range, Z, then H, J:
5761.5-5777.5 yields 6.53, 7.0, 0.45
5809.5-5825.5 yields 6.49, 7.0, 0.48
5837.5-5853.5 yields 6.30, 6.7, 0.44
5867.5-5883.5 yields 6.81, 7.2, 0.37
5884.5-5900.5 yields 5.53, 6.1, 0.53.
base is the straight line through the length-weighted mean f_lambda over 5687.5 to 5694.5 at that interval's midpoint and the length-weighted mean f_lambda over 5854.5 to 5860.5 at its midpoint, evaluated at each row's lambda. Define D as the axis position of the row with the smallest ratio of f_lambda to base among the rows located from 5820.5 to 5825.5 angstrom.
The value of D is 5821 angstrom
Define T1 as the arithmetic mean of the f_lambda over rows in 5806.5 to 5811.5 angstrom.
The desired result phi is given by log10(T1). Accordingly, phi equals 0.846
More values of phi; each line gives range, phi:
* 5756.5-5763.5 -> 0.852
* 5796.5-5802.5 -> 0.794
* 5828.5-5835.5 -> 0.824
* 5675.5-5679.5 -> 0.856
